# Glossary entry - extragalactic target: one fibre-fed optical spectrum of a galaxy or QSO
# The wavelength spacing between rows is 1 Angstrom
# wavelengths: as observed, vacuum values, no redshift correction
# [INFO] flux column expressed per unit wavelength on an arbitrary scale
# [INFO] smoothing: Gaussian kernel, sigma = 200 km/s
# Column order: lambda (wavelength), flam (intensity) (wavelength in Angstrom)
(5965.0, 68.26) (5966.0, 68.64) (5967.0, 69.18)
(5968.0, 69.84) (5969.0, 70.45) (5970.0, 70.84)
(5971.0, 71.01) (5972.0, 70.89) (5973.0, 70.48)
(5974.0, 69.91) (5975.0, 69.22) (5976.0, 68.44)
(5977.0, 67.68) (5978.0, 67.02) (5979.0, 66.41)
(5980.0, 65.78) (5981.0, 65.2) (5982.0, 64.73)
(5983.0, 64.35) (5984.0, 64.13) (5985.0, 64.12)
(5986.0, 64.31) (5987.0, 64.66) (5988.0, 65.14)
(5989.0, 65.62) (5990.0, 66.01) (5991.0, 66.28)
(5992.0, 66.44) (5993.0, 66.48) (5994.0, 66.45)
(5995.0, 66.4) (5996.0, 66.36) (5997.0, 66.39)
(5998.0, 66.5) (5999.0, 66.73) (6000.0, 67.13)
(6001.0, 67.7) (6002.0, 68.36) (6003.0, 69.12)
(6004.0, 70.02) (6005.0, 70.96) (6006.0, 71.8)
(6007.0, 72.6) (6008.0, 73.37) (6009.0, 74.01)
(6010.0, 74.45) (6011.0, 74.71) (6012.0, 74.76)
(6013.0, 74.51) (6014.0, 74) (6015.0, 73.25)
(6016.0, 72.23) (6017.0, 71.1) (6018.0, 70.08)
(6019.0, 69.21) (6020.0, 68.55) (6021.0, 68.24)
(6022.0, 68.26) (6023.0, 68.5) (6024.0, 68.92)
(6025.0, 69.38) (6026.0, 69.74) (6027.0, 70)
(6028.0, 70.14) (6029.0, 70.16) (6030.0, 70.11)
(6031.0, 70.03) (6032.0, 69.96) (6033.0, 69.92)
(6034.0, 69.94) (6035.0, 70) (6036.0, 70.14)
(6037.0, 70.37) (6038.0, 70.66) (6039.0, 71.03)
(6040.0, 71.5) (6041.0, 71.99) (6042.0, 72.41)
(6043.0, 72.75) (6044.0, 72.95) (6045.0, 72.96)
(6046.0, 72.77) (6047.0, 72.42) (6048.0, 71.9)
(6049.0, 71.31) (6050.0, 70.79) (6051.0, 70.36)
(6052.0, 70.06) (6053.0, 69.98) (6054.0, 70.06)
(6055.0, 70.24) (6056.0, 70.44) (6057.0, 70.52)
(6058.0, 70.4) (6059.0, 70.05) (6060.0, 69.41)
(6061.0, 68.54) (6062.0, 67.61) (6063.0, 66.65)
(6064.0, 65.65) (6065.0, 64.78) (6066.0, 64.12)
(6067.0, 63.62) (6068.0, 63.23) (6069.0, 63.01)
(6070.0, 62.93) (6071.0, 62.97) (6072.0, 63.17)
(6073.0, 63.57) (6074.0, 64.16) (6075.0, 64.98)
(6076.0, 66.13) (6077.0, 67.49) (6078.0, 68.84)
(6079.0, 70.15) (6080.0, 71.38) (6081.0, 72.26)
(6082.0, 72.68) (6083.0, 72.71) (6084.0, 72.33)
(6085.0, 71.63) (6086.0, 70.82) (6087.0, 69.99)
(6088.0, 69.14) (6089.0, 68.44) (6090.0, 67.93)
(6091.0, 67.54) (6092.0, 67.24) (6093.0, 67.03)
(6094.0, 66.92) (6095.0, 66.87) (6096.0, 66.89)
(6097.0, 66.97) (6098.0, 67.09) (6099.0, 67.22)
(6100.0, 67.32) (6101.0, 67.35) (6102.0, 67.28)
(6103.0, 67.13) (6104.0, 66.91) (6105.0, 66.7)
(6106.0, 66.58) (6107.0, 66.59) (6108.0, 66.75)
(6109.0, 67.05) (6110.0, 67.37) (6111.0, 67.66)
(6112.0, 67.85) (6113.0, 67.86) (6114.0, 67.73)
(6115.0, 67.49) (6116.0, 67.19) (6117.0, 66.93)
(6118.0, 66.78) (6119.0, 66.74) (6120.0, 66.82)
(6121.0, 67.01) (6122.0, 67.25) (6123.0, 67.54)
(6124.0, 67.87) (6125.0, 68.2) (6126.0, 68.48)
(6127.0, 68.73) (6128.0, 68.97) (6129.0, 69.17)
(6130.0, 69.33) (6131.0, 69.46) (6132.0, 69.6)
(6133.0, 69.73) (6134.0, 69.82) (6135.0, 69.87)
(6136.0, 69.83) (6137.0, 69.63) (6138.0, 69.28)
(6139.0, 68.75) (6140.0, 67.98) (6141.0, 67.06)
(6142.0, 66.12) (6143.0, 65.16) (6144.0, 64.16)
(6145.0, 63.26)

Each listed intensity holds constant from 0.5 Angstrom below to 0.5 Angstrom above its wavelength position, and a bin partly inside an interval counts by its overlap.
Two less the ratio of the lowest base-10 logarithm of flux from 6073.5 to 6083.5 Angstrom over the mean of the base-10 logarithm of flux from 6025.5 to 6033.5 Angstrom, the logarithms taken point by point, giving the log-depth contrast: 1.02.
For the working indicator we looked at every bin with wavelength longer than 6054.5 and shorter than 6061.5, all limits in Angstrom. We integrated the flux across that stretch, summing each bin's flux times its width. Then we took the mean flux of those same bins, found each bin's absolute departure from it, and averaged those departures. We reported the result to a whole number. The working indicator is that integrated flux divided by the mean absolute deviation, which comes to 885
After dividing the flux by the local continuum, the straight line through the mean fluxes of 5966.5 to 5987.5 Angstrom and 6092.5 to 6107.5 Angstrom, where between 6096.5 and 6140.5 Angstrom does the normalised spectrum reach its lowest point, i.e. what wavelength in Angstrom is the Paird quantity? 6106.0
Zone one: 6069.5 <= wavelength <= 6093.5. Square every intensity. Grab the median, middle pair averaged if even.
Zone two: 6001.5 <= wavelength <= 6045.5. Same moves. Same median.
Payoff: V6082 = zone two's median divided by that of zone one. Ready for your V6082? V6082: 1.06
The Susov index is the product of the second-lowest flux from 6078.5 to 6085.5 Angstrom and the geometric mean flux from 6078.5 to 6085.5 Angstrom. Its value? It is 5130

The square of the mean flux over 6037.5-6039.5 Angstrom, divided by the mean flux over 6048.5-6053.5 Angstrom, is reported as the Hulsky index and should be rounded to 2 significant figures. 71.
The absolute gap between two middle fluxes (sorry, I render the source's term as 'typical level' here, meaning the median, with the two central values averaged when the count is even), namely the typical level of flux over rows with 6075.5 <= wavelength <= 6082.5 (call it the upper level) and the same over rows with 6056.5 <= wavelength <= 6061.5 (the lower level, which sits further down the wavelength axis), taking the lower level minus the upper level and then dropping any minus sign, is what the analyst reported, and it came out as 0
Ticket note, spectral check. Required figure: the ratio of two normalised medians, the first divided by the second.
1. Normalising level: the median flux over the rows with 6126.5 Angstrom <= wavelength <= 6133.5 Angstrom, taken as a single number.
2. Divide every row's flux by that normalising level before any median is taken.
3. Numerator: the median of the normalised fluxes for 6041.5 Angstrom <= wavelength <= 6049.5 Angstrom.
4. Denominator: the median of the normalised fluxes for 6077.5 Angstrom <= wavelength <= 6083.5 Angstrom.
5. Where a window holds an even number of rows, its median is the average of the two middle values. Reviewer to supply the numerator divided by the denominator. 1.01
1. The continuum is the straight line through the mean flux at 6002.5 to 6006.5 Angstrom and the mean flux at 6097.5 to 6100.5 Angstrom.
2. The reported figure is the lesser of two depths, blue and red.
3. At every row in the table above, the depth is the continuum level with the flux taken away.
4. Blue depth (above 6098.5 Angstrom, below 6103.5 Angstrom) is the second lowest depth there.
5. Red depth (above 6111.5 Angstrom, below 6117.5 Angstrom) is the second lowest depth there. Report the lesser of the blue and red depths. -1.1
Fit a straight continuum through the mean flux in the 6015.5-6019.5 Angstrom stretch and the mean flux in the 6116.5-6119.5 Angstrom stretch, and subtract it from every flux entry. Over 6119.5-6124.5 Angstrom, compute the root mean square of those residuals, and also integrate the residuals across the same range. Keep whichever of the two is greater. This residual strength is 3.2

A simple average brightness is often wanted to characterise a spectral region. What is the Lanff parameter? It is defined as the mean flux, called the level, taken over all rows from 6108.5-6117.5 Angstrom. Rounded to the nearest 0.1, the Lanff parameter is 67.5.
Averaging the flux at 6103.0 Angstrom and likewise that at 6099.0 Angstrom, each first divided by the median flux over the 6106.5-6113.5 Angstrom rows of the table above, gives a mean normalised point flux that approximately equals 1.00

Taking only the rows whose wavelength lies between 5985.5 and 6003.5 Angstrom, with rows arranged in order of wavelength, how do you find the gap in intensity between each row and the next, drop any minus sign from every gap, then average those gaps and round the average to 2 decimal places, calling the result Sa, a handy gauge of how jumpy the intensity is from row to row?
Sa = 0.30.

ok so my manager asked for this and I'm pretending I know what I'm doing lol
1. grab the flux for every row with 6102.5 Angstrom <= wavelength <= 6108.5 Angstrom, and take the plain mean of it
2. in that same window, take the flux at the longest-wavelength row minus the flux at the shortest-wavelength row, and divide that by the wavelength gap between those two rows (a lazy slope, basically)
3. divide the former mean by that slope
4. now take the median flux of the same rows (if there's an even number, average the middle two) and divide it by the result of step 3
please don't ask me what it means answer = -0.08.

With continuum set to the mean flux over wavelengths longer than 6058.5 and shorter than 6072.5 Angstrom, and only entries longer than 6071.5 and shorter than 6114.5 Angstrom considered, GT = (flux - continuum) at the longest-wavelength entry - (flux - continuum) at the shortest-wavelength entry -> 4.6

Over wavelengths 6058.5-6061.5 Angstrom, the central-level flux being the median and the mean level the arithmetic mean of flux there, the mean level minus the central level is -0.077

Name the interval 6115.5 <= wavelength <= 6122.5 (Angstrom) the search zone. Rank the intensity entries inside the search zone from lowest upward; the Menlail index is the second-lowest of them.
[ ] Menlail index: 66.78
